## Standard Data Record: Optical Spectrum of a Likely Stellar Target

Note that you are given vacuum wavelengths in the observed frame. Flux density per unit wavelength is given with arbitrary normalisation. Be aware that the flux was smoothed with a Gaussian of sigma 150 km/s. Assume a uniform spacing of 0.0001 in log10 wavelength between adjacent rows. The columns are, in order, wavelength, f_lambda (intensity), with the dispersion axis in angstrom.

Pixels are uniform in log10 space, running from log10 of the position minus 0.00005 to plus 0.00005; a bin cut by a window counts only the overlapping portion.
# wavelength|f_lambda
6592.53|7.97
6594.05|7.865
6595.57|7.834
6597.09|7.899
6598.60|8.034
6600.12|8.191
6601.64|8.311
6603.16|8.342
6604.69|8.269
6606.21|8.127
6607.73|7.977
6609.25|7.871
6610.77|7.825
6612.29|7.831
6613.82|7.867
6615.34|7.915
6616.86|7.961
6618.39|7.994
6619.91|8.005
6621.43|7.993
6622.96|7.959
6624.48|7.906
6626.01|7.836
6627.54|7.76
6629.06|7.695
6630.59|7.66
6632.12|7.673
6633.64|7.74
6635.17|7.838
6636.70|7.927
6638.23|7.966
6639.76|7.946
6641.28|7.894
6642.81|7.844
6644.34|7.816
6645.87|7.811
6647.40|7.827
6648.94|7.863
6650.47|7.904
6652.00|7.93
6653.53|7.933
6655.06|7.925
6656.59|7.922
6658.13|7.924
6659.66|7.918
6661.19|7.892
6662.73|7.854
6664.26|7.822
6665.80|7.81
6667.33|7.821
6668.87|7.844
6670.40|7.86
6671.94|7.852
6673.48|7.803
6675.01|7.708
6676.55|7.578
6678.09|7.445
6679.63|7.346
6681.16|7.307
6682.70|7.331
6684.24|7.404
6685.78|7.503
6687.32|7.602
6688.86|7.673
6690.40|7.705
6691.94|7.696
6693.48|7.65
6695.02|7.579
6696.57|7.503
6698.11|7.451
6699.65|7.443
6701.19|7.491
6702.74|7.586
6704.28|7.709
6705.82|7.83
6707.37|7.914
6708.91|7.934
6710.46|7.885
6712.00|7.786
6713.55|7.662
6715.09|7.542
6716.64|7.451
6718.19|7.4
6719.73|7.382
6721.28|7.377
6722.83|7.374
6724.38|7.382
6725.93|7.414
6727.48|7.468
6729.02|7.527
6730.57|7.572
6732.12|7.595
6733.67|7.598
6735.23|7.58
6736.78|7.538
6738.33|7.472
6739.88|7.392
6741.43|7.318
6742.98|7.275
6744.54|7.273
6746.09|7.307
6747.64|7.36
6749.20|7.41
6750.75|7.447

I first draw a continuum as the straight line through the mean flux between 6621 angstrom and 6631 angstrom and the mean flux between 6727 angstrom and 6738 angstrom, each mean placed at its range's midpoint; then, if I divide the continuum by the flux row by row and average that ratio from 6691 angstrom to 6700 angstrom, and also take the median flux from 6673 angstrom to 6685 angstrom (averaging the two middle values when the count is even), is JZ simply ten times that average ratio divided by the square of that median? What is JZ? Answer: 0.184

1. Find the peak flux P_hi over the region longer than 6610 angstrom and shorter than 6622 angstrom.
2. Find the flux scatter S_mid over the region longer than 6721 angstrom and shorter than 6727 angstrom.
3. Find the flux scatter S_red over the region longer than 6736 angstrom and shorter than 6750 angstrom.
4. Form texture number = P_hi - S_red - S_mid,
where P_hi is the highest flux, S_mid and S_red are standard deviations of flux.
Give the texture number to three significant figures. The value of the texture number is 7.90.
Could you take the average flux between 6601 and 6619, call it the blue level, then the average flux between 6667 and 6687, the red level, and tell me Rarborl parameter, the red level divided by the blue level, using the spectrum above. 0.947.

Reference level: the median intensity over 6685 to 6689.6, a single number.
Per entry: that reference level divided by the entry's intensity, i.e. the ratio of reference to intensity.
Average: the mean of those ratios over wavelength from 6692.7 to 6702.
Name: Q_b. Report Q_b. 1.01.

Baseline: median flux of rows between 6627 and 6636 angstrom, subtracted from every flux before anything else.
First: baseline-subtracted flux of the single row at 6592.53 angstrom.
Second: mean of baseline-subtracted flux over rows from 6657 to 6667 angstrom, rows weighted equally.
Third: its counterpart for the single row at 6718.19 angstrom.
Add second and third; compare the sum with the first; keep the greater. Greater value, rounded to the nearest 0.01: 0.25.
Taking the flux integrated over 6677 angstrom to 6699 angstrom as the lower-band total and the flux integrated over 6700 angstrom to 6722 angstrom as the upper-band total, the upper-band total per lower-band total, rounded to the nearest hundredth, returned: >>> 1.02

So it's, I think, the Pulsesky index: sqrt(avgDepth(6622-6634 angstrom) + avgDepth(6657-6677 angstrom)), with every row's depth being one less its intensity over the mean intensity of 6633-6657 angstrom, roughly 0.14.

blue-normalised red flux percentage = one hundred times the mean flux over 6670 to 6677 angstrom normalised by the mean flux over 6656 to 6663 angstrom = 98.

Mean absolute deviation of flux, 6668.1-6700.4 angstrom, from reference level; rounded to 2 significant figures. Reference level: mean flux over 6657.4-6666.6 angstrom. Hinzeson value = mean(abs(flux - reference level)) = 0.29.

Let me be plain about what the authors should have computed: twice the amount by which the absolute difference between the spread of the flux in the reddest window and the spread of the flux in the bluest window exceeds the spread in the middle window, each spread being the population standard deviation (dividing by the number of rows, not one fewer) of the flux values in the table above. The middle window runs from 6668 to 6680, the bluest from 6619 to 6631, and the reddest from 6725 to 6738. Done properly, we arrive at -0.25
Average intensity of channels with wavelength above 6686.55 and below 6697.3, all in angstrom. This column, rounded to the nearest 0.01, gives 7.63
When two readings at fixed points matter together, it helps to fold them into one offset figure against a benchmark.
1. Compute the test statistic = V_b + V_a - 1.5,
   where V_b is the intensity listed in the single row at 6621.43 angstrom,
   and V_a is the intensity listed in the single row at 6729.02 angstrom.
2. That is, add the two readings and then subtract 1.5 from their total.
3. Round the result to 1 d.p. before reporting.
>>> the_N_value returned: 14.0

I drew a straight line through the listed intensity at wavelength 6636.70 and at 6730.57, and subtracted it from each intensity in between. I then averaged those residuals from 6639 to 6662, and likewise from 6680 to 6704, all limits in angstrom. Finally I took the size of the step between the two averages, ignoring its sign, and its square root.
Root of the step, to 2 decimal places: 0.45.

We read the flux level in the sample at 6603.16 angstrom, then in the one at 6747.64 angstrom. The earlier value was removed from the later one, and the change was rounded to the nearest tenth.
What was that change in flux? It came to -1.0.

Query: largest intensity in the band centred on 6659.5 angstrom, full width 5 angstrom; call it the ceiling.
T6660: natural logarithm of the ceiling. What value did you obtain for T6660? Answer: 2.070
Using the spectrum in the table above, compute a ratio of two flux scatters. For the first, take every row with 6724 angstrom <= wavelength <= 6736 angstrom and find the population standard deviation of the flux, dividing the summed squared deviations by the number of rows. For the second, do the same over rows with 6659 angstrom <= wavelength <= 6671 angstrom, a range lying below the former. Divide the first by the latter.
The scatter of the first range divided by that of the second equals 2.3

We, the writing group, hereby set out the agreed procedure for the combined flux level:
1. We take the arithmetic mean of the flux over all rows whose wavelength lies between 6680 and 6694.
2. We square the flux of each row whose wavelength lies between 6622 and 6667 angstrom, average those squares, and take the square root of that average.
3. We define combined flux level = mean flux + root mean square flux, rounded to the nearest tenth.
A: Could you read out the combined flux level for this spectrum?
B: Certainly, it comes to 15.4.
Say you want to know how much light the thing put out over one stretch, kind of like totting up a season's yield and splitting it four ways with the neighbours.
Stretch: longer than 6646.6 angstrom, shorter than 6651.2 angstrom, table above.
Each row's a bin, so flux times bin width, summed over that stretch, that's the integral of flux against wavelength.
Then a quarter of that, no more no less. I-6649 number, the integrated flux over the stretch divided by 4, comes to 9.03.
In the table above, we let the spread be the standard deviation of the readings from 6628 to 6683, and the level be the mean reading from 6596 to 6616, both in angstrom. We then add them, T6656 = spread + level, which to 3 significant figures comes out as 8.21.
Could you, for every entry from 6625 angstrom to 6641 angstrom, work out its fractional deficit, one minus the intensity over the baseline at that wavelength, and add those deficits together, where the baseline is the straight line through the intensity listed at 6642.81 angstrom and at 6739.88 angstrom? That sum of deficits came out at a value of 0.11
